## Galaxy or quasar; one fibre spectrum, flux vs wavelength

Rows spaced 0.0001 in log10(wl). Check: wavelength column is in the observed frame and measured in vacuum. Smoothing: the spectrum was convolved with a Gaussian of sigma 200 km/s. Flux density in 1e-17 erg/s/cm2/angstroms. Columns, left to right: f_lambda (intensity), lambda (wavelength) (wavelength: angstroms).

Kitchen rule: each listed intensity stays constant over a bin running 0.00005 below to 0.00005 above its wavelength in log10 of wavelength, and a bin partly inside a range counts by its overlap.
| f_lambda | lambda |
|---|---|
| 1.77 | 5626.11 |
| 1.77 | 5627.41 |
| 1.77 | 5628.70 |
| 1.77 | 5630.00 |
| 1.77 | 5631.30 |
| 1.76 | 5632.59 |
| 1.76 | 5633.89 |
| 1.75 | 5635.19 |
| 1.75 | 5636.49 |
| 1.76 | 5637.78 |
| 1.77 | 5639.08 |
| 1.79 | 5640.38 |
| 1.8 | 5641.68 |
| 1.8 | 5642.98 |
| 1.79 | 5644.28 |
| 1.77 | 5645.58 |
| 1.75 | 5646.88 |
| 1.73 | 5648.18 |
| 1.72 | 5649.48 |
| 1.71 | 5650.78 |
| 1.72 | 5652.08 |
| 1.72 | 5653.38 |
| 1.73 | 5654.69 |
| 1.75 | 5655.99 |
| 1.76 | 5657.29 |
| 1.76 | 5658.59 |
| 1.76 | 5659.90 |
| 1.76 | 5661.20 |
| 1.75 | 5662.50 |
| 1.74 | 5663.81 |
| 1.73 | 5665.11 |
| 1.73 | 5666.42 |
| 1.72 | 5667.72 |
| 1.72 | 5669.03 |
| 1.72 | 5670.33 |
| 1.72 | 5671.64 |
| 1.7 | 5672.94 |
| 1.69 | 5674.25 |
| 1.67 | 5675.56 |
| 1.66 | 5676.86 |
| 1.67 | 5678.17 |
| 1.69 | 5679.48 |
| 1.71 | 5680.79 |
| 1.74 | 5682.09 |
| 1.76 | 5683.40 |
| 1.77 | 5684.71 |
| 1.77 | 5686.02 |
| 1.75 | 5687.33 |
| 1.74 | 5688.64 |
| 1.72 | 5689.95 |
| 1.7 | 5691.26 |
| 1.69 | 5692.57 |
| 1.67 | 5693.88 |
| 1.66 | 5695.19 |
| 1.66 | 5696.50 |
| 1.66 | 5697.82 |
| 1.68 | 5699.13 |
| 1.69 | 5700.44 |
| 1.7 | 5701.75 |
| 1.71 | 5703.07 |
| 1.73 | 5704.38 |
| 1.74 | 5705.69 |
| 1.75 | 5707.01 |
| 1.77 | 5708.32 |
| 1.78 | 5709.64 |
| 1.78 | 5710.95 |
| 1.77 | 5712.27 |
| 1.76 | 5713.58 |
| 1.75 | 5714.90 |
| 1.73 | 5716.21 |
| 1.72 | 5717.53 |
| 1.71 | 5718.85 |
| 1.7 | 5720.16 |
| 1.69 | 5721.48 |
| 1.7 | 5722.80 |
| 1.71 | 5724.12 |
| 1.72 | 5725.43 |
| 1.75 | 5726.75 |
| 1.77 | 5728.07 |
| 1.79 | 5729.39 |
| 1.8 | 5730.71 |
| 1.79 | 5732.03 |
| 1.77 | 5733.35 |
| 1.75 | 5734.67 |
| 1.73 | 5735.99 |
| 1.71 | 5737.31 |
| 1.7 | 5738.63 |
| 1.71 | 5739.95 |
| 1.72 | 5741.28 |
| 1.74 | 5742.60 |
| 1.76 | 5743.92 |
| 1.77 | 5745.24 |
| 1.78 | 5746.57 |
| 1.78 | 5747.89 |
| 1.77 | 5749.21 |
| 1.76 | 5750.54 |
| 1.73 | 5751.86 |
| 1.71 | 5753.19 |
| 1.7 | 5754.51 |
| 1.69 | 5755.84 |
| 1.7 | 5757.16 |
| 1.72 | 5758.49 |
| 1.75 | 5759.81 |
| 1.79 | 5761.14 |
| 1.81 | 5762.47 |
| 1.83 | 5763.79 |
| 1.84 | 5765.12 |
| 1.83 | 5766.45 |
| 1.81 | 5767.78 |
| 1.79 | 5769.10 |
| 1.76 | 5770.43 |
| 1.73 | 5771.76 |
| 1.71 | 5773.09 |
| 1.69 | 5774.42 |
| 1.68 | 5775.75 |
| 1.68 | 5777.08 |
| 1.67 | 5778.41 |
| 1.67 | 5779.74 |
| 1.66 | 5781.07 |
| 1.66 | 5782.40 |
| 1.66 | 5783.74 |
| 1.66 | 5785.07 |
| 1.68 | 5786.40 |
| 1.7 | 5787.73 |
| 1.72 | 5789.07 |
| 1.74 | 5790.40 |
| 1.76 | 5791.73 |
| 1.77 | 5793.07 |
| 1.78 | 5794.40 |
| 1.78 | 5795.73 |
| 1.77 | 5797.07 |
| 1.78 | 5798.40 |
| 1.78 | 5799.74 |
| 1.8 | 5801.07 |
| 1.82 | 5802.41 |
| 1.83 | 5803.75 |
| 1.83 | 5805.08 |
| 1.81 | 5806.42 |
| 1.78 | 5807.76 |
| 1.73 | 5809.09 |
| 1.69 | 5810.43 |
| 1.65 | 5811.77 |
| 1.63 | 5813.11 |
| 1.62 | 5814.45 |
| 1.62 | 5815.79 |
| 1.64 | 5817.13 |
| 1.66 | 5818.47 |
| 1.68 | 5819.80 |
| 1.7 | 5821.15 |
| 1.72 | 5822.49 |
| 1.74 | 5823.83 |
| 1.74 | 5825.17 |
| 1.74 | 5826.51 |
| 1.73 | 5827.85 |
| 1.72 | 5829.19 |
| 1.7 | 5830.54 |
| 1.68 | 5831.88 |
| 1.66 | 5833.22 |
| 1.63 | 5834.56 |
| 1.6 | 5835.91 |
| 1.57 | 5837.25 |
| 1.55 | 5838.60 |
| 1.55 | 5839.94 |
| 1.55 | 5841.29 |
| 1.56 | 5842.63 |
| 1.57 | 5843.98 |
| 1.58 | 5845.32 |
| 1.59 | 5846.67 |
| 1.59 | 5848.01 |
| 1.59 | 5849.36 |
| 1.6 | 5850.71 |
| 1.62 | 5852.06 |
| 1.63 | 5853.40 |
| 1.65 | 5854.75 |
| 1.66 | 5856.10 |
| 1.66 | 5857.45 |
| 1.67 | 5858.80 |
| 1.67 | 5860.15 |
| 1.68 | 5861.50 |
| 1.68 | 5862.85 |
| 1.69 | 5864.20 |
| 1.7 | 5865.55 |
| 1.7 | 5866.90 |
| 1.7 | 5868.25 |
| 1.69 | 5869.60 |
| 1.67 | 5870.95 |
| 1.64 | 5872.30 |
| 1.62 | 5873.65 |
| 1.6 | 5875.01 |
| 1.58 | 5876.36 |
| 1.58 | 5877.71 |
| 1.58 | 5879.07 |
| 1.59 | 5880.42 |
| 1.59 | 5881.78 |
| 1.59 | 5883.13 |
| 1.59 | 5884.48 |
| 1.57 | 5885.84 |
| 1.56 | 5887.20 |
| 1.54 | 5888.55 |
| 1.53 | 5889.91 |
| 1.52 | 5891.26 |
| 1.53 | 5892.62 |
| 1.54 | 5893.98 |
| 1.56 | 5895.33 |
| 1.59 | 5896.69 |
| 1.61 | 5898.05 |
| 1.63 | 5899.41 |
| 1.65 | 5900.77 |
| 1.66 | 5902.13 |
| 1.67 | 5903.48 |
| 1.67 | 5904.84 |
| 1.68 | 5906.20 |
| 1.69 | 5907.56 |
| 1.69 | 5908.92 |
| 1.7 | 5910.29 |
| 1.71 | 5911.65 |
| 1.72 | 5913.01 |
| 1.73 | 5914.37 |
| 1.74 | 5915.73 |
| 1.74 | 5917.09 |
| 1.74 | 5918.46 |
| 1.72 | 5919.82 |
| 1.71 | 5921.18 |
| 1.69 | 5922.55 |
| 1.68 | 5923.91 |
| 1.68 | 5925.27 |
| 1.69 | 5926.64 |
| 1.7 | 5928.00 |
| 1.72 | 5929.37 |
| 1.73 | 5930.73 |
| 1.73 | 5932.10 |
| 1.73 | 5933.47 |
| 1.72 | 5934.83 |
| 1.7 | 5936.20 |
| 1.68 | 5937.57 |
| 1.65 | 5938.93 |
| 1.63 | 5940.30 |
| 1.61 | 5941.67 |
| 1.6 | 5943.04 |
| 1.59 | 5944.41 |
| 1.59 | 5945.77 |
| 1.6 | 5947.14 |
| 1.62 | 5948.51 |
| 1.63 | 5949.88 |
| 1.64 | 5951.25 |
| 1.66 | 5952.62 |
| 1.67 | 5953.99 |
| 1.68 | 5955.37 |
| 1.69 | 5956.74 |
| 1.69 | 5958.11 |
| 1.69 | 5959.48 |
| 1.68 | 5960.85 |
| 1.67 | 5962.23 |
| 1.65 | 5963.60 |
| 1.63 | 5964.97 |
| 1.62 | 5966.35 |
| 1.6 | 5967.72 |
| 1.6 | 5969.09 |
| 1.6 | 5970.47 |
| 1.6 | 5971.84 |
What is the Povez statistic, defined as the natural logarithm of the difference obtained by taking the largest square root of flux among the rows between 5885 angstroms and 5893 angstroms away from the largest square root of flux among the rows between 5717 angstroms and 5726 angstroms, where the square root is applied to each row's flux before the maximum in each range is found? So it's -2.8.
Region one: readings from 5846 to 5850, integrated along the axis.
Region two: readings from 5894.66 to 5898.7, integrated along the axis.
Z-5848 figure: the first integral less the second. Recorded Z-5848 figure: -0.04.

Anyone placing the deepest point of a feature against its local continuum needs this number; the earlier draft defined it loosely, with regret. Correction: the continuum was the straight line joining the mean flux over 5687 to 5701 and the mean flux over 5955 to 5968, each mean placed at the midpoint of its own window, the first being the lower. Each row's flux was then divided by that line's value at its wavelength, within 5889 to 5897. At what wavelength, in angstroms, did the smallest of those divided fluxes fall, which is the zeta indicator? 5891.26 angstroms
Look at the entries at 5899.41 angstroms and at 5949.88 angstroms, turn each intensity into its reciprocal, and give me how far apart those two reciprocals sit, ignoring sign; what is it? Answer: 0.000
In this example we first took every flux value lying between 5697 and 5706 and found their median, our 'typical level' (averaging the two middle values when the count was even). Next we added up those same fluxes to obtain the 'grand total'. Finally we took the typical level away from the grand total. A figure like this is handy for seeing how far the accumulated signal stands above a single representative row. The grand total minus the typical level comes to 10.2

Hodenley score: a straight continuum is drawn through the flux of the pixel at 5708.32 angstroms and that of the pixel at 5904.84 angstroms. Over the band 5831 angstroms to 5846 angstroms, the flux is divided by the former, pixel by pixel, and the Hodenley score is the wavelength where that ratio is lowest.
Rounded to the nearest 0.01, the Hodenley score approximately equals 5838.60 angstroms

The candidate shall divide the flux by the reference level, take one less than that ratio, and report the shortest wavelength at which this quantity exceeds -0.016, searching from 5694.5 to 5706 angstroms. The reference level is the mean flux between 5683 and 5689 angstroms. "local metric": 5704.38 angstroms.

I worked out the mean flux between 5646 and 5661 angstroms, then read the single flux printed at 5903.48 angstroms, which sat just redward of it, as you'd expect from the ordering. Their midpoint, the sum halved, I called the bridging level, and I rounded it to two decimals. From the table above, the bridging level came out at 1.70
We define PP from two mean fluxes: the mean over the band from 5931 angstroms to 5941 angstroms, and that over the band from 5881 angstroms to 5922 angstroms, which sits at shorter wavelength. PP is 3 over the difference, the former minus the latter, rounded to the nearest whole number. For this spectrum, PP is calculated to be 57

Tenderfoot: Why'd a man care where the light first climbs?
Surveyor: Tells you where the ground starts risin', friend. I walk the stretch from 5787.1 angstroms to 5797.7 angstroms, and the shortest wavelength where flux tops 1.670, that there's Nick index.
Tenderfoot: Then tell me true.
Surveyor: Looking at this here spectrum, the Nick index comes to 5787.73 angstroms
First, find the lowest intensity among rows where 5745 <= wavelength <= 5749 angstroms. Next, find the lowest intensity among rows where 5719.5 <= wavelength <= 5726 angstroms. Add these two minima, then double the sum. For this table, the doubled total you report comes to 6.92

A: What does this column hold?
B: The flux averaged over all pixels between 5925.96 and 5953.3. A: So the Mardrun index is 1.66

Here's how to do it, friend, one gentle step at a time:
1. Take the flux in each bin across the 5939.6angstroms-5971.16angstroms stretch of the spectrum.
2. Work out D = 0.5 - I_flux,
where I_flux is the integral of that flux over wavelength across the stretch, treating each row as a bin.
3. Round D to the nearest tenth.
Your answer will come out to -51.1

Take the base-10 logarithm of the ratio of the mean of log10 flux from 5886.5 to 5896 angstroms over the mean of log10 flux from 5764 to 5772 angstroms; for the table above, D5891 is -0.13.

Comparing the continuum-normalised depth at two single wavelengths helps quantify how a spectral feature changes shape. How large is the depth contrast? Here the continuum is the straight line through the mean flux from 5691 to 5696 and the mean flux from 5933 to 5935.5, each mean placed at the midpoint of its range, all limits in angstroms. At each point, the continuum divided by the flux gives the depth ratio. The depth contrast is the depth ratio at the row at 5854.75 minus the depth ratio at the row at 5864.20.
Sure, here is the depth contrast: 0.02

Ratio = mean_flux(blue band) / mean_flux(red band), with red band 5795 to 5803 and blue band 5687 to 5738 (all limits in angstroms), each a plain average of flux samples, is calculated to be 0.97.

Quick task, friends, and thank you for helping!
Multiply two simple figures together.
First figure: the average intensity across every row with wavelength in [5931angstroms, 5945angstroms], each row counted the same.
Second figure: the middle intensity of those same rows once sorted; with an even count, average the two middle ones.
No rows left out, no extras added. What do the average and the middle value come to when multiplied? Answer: 2.8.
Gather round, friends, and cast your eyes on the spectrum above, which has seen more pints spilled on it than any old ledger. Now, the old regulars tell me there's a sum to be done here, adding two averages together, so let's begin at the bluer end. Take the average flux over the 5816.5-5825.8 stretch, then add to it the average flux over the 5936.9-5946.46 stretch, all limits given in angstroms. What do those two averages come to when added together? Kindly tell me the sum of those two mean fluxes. 3.32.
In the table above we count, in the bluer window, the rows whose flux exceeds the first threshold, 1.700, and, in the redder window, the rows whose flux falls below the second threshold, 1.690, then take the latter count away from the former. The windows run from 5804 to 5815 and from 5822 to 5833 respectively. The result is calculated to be 3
